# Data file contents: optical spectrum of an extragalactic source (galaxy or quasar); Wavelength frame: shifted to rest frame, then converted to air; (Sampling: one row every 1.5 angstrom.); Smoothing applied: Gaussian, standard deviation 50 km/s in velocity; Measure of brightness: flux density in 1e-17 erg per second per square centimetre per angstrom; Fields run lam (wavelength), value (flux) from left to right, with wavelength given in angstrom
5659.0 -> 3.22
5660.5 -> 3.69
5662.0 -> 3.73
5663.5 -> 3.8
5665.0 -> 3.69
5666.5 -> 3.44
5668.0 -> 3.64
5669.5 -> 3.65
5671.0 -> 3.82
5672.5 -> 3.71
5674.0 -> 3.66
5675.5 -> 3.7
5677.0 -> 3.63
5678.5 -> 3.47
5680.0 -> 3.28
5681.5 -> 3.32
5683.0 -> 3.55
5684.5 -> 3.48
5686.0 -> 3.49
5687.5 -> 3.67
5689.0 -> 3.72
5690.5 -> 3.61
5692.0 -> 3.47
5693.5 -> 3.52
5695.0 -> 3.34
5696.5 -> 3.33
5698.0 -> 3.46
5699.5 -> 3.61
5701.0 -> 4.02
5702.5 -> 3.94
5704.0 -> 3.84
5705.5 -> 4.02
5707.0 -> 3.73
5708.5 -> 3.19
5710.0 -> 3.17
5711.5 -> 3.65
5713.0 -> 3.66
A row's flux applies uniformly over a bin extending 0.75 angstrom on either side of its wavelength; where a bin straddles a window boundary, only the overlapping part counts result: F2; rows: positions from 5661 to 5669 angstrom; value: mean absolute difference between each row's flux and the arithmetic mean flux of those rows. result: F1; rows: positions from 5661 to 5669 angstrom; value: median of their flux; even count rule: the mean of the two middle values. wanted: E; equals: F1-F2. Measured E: 3.59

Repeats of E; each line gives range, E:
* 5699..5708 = 3.76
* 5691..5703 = 3.29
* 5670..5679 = 3.60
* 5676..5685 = 3.37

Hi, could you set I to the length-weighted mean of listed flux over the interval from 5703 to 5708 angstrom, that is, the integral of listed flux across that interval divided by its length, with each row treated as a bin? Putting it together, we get 3.83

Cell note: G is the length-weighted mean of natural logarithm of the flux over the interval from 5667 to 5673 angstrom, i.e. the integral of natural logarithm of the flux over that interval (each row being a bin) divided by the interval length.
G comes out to 1.31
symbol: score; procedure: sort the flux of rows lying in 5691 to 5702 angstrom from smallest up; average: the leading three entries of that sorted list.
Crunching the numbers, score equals 3.38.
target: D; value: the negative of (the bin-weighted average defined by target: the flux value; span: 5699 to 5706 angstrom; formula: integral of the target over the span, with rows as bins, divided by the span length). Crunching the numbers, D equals -3.89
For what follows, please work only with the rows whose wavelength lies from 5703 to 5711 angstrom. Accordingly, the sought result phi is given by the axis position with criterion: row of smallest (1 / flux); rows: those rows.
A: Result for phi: 5705.5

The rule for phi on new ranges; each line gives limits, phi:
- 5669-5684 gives 5671.0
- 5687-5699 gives 5689.0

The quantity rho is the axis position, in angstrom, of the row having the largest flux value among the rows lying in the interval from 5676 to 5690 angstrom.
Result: 5689.0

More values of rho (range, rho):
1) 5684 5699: 5689.0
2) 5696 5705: 5701.0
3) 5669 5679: 5671.0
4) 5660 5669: 5663.5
